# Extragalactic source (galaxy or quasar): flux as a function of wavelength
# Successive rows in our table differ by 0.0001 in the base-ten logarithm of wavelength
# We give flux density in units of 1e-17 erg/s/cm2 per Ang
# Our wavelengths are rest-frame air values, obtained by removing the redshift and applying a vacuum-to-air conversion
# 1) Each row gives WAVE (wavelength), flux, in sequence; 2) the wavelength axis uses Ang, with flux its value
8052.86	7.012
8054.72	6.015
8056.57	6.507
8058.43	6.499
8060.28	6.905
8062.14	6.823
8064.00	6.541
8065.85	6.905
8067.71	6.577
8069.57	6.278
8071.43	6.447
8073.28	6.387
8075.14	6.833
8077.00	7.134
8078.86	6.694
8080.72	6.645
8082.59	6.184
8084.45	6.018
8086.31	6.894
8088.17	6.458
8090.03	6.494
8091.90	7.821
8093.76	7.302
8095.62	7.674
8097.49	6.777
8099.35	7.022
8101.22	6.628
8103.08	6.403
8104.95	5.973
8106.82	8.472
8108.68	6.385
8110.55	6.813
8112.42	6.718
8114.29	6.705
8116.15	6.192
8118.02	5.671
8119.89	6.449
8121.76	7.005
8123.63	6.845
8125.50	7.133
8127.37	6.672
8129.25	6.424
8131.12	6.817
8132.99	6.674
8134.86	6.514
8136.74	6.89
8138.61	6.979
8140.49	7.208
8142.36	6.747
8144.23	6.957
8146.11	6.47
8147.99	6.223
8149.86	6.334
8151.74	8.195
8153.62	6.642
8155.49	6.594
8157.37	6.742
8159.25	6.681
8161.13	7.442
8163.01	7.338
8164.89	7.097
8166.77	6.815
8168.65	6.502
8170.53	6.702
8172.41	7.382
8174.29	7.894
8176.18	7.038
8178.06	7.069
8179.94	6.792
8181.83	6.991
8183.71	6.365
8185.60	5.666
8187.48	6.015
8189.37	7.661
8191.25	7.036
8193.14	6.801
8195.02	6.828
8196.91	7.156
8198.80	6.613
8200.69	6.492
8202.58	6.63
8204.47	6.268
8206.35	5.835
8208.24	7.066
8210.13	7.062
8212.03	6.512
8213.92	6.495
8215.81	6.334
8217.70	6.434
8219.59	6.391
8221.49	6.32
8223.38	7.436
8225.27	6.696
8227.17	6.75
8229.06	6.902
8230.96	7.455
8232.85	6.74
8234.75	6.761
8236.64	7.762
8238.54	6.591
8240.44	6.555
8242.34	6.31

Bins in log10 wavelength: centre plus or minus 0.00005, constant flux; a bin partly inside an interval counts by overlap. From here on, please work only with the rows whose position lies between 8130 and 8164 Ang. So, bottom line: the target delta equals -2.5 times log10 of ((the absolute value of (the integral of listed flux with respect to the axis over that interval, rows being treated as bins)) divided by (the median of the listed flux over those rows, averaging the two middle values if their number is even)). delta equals -3.85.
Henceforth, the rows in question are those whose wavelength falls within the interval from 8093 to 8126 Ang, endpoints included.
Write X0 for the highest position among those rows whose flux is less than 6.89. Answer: 8123.63 Ang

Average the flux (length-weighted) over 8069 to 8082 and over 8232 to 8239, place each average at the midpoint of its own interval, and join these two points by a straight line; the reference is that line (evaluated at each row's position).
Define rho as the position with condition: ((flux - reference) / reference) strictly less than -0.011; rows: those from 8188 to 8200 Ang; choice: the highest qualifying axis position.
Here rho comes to 8198.80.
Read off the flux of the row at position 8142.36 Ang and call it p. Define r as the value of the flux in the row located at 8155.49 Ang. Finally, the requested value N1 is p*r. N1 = 44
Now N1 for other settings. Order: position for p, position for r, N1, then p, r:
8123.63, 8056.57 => 45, 6.845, 6.507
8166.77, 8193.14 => 46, 6.815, 6.801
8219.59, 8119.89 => 41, 6.391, 6.449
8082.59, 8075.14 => 42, 6.184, 6.833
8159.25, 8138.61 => 47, 6.681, 6.979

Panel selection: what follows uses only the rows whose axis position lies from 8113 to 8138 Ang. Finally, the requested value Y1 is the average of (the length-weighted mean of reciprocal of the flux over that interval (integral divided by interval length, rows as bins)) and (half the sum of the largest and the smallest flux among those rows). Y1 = 3.28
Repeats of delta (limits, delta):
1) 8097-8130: -3.80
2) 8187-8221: -3.84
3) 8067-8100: -3.81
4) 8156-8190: -3.83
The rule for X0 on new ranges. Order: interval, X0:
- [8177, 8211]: 8206.35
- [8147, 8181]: 8179.94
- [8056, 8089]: 8088.17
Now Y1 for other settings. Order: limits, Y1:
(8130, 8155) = 3.68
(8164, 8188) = 3.46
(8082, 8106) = 3.52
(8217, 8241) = 3.59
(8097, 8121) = 3.61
